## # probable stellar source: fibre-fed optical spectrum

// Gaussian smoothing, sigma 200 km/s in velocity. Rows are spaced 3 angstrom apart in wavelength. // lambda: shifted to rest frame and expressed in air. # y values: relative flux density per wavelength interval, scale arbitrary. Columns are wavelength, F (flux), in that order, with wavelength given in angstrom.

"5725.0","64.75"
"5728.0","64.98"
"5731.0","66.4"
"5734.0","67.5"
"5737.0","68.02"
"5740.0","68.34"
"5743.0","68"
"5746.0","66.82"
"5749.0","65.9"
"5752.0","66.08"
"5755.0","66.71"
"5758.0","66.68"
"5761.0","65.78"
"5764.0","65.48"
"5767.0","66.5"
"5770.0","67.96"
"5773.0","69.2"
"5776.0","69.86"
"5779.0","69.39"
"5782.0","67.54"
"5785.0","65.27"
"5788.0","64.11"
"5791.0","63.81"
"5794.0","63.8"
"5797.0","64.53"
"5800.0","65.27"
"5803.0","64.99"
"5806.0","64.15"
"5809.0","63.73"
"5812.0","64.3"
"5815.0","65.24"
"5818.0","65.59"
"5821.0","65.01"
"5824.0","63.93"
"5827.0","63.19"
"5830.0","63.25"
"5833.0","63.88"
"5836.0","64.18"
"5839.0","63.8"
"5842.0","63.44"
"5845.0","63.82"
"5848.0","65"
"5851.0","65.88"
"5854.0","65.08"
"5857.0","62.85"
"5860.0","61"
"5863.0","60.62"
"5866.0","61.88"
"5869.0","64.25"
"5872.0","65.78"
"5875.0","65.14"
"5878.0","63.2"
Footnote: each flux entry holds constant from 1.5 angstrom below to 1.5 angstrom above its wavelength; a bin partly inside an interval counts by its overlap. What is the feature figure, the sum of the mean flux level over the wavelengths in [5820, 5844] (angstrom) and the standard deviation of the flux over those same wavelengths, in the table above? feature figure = 64.4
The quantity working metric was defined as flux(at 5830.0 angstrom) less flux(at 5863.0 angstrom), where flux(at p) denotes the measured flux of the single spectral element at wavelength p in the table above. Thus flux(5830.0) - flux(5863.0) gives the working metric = 2.6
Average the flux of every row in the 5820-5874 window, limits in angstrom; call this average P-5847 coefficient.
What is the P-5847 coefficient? 63.7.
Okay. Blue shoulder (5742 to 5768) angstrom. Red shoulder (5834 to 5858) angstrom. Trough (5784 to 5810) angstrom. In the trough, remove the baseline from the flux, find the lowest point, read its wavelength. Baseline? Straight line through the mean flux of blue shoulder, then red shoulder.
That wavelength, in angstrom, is 5791.0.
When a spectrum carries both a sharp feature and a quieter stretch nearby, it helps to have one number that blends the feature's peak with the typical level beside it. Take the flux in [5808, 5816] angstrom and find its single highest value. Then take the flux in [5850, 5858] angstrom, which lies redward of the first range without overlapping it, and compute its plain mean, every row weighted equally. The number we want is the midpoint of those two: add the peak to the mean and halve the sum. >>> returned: 64.9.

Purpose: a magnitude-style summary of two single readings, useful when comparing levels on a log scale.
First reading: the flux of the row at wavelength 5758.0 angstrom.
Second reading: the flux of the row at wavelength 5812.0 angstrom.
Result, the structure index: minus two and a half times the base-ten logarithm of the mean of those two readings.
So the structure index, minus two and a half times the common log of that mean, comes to -4.54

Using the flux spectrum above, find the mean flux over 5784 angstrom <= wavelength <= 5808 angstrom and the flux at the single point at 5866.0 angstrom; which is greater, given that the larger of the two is 64.5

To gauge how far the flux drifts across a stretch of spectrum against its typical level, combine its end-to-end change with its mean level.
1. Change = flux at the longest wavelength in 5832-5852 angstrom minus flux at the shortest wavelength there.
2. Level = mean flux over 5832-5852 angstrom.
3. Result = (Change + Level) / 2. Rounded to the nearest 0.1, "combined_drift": 33.1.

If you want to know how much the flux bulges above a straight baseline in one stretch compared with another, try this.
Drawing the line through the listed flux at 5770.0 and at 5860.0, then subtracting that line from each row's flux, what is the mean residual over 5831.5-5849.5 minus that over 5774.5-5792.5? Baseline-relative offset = 1.8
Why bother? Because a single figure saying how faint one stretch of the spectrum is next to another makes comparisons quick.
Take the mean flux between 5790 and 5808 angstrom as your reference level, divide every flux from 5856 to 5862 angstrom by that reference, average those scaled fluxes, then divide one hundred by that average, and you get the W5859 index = 104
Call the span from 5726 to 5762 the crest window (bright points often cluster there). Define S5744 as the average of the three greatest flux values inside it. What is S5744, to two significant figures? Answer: 68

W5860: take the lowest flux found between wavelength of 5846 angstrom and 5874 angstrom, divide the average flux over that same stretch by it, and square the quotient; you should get 1.10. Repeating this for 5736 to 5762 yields 1.04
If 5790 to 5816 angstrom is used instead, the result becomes 1.02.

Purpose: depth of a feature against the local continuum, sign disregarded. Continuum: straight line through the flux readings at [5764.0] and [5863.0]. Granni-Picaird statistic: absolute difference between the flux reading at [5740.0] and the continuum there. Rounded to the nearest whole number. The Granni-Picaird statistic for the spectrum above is 2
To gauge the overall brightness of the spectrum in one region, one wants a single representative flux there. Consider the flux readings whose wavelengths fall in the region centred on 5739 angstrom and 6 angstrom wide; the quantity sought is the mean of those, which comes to 68.2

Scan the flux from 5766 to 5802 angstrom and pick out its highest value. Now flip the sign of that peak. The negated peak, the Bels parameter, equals -69.9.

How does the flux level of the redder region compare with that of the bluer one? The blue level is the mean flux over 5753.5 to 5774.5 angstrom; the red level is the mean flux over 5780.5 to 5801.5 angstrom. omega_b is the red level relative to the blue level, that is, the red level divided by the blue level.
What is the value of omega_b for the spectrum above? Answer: 0.970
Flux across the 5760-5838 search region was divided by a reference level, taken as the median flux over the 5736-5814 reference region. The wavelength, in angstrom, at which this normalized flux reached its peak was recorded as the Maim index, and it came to 5776.0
